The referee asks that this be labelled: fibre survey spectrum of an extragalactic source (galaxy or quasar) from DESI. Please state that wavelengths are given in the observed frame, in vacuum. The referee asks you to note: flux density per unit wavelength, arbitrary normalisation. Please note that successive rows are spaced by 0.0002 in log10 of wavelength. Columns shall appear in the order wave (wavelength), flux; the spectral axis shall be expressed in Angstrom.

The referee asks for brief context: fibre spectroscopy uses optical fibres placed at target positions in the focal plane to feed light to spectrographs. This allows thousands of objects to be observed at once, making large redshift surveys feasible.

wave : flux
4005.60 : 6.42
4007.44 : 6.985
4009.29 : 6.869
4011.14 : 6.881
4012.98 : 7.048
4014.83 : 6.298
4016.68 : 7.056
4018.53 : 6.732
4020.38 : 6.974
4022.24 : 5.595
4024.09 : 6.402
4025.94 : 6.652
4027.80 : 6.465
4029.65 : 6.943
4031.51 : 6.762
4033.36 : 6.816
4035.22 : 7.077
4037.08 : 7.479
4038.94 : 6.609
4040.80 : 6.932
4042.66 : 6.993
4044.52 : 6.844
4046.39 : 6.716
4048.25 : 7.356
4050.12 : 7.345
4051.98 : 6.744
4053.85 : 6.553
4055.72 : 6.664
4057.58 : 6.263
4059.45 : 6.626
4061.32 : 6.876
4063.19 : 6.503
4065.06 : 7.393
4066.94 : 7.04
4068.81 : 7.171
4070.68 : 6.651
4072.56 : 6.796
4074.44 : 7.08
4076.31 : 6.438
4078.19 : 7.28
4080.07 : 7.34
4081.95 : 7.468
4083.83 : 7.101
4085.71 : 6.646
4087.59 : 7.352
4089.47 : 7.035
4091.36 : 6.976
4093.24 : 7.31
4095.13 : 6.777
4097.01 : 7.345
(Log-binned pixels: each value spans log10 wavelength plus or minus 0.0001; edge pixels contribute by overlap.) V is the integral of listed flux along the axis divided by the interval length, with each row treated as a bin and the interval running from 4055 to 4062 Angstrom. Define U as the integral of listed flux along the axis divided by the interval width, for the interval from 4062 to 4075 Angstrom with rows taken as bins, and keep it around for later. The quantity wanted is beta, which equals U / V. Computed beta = 1.05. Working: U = 6.94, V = 6.60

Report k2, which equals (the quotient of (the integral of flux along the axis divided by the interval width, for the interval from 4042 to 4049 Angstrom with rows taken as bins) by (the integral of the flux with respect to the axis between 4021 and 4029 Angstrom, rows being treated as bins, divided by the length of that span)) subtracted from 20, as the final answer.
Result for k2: 18.9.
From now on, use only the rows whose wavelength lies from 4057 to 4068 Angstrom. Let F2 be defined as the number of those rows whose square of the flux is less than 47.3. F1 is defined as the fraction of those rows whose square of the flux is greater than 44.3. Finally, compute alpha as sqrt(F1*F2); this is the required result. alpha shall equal 1.41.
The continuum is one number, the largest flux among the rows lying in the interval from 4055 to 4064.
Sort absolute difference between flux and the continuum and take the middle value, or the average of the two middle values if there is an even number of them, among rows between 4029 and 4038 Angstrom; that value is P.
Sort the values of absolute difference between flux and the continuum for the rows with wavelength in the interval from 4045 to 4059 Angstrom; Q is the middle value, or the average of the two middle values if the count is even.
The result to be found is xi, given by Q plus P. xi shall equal 0.44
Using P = 0.11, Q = 0.32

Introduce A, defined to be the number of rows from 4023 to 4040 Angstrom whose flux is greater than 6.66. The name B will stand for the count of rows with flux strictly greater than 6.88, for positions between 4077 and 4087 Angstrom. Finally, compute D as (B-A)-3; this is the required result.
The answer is -4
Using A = 5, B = 4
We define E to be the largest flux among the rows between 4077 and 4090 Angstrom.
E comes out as 7.468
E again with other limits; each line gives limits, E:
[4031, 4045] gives 7.479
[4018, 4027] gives 6.974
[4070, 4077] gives 7.08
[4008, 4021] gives 7.056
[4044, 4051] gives 7.356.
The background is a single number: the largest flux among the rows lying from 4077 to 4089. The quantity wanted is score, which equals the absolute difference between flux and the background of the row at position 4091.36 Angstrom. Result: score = 0.49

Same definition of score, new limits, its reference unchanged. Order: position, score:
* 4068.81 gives 0.30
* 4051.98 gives 0.72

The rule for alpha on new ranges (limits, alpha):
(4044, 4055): 1.83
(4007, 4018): 1.29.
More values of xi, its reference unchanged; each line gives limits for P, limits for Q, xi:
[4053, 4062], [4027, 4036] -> 0.36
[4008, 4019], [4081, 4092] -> 0.39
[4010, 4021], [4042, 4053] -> 0.30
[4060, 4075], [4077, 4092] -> 0.53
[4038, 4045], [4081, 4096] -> 0.31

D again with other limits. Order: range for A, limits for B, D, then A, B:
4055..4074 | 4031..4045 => -5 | 6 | 4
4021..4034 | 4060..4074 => -3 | 3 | 3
